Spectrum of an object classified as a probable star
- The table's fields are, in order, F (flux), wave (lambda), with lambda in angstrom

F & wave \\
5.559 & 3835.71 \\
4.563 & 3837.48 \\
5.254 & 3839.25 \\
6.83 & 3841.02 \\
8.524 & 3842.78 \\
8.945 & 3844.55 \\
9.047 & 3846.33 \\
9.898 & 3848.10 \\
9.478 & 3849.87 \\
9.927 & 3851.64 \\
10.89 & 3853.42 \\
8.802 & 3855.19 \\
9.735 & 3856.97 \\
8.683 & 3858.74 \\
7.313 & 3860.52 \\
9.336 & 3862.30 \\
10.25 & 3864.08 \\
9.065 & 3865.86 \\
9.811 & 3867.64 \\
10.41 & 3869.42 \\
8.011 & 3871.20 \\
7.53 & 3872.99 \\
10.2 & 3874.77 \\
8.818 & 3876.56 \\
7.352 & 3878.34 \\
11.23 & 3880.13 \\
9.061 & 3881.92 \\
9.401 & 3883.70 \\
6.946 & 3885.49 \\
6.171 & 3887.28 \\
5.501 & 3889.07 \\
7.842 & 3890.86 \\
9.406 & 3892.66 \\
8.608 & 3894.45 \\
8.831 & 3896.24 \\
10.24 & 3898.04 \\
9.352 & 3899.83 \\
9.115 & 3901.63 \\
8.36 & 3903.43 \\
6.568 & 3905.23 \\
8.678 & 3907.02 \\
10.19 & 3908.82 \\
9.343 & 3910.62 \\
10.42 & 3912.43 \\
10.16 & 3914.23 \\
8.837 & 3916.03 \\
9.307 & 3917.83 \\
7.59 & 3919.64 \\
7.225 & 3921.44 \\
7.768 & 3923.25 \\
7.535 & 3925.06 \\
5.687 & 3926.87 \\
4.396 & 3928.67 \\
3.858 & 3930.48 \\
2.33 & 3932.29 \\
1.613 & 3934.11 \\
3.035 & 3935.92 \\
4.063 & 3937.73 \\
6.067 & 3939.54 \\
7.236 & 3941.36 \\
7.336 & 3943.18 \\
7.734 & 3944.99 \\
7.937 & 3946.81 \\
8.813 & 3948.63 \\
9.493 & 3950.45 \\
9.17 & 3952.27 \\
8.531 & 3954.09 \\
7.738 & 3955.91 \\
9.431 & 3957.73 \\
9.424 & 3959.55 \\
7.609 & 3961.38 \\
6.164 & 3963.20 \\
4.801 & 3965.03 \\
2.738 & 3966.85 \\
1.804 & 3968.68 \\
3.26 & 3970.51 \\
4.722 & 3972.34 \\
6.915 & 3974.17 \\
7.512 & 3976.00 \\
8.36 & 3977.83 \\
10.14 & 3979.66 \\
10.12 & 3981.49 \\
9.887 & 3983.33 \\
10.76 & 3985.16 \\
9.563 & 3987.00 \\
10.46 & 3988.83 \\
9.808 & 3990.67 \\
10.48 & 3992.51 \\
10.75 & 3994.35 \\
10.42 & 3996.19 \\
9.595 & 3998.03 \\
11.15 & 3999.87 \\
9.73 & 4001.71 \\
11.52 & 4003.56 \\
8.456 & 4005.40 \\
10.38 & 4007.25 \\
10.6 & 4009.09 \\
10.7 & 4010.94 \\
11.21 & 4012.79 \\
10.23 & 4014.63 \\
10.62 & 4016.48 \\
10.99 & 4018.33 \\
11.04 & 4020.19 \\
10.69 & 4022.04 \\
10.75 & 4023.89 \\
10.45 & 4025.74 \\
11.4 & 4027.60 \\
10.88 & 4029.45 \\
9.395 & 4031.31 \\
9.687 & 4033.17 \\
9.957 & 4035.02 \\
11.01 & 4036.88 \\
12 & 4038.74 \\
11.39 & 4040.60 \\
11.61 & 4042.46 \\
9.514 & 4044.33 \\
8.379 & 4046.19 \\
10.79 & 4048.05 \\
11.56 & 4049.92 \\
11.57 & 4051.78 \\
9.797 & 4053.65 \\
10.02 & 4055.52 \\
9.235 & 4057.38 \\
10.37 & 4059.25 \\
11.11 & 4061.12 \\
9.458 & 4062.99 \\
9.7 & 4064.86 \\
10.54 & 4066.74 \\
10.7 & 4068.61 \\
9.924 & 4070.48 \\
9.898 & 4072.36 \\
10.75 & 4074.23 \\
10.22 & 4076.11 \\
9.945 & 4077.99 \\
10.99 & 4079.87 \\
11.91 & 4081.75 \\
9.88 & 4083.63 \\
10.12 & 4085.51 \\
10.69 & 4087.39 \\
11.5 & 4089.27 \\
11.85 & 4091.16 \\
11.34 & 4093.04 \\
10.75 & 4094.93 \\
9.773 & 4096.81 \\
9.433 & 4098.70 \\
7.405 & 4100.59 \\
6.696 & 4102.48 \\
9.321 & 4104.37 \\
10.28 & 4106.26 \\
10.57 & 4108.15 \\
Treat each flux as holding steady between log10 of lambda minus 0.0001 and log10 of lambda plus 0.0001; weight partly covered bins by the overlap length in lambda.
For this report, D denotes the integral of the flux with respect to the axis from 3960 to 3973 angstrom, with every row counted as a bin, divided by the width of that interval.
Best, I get 4.6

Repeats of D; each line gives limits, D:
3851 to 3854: 10.4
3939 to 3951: 7.8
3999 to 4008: 10.2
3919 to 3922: 7.4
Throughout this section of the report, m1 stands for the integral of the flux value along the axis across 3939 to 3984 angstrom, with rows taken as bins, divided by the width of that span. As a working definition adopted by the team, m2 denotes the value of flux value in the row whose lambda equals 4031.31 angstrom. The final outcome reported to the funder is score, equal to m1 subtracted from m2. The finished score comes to 2.1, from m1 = 7.3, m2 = 9.395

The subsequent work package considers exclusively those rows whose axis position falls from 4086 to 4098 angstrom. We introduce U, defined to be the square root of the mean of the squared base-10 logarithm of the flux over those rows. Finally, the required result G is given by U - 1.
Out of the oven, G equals 0.04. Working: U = 1.04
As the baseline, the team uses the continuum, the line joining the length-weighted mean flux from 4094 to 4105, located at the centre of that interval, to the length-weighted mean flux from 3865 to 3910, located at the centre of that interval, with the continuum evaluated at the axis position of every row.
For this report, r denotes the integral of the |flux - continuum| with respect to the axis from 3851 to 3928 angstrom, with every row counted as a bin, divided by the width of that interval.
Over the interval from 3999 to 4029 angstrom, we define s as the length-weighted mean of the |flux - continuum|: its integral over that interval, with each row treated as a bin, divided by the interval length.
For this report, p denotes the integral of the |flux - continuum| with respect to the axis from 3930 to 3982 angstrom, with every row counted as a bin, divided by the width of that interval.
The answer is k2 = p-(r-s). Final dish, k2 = 3.4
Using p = 2.6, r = 1.1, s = 1.9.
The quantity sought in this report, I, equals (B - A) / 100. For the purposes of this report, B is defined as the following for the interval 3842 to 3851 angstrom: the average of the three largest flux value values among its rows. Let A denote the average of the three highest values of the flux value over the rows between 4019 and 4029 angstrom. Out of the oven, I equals -0.016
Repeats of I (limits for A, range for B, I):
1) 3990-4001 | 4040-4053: 0.008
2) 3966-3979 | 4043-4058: 0.037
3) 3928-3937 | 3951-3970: 0.056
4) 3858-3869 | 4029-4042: 0.017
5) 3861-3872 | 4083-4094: 0.014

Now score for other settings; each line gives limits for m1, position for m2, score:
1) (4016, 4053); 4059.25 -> -0.3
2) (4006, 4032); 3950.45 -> -1.2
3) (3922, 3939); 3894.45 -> 4.0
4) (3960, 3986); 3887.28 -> -0.6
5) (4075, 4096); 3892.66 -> -1.4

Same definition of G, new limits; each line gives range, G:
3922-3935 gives -0.34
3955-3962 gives -0.07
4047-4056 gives 0.03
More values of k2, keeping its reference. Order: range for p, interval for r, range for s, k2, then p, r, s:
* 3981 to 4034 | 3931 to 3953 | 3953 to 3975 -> 1.8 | 1.6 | 2.8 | 2.9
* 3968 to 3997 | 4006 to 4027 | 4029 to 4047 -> 1.9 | 2.1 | 1.9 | 1.6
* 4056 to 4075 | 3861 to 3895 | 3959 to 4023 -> 2.2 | 1.3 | 1.2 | 2.1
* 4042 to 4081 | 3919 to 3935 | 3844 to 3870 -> -1.0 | 1.5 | 3.4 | 1.0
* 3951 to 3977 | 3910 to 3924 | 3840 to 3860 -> 2.4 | 2.6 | 1.0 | 0.9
